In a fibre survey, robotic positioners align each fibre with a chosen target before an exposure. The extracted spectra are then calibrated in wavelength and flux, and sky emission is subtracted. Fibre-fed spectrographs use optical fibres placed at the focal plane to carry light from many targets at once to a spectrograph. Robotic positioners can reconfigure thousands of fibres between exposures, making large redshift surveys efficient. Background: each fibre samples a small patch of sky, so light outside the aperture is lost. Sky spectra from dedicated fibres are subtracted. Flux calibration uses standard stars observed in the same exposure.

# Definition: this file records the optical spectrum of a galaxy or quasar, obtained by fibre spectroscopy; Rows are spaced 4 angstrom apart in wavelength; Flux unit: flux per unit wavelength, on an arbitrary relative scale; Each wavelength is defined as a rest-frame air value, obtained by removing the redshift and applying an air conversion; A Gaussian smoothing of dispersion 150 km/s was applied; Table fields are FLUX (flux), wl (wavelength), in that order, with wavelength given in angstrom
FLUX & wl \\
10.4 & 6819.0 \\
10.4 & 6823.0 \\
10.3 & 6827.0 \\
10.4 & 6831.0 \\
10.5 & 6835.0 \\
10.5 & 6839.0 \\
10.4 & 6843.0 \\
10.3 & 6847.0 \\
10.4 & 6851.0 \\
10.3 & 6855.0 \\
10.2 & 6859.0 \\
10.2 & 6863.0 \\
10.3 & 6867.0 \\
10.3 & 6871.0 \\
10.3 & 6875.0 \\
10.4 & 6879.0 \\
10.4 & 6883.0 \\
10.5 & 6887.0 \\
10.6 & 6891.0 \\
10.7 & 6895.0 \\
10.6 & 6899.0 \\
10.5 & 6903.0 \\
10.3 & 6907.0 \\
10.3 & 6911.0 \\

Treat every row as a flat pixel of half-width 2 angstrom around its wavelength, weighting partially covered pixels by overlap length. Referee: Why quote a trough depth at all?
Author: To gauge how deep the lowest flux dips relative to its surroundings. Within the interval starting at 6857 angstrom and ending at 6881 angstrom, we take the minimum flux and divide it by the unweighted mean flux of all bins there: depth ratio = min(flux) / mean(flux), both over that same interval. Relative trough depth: 0.992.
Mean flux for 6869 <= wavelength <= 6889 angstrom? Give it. 10.38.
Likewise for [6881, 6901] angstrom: 10.56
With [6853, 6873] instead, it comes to 10.26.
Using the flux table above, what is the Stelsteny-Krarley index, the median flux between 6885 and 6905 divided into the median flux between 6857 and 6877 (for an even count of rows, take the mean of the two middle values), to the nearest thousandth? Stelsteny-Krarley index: 0.972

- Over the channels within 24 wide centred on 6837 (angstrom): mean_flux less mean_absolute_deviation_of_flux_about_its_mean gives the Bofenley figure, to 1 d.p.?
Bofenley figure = 10.3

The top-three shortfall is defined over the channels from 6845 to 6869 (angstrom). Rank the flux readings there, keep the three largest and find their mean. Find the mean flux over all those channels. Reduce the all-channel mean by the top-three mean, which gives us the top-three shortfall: -0.050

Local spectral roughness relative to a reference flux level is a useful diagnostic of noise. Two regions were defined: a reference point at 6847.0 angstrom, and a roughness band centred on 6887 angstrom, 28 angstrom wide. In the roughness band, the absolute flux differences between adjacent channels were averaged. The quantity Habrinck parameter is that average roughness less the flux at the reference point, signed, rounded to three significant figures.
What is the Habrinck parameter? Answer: -10.2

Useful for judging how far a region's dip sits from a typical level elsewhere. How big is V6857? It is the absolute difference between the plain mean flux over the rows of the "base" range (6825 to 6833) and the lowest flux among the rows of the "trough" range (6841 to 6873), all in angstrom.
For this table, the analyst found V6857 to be 0.15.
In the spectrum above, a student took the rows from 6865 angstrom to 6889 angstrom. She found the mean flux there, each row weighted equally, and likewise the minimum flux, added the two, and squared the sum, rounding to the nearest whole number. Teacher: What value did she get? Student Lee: 427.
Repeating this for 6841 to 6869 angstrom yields 420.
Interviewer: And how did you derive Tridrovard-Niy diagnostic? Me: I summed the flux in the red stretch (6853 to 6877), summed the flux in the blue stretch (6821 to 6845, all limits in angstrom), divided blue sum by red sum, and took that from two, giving 0.99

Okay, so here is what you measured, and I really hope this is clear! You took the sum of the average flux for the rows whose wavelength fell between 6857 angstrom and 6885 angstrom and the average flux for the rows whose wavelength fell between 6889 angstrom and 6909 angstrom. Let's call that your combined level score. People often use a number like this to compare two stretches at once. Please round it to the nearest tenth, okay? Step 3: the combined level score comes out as 20.8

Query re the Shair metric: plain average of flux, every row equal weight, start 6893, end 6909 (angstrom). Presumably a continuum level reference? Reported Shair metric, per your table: 10.5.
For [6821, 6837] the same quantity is 10.4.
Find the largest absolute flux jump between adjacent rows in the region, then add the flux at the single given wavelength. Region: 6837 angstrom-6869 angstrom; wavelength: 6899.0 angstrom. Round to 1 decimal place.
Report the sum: 10.7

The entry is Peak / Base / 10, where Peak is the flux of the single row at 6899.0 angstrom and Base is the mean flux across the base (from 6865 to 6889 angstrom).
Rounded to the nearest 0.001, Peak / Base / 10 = 0.102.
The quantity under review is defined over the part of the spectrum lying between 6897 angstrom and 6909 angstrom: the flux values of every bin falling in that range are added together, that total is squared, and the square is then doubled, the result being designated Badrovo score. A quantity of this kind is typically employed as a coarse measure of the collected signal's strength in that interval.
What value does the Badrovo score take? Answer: 1972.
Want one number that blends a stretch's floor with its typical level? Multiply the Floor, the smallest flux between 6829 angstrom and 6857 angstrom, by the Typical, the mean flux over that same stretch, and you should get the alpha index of 107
